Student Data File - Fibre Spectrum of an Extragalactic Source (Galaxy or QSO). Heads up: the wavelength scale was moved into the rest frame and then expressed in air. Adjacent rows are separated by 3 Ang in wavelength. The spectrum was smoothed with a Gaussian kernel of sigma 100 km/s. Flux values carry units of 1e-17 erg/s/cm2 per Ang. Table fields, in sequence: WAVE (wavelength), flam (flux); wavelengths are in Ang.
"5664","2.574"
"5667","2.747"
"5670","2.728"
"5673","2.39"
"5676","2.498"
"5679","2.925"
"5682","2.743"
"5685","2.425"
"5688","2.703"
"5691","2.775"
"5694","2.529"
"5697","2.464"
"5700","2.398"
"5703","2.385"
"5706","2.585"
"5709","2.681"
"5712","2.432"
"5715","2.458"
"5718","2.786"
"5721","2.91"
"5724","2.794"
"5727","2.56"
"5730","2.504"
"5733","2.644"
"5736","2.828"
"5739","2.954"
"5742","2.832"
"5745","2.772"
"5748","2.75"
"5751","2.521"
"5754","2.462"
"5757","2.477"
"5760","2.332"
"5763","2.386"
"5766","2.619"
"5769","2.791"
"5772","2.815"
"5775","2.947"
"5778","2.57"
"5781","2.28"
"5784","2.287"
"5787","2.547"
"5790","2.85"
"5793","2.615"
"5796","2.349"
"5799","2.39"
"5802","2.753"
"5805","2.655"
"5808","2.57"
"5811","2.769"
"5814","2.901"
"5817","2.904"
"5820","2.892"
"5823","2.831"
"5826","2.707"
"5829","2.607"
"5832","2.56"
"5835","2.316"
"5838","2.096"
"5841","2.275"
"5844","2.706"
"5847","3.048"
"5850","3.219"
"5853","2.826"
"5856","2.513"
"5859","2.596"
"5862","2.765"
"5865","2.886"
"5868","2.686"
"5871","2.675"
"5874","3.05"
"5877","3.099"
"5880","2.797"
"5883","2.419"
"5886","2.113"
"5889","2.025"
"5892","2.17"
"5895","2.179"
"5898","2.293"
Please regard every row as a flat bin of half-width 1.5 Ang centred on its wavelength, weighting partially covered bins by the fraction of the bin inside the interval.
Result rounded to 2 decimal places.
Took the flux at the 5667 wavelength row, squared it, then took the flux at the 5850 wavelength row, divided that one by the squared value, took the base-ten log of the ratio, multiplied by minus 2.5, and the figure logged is 0.92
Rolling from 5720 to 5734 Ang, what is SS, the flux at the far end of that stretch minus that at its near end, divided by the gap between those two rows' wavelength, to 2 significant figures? -0.022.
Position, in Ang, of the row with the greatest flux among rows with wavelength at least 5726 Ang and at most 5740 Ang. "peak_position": 5739 Ang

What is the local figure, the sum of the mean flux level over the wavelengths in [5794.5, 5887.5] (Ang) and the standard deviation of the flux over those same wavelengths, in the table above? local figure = 2.95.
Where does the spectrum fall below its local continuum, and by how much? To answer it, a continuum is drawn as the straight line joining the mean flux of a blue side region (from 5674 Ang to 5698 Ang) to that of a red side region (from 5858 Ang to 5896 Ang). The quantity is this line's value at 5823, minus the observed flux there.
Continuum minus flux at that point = -0.24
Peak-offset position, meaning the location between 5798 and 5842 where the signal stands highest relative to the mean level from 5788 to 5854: 5817 Ang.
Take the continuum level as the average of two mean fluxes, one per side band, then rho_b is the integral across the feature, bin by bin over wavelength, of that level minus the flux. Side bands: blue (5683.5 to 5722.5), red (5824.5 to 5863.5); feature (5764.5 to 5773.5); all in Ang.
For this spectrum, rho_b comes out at -1.2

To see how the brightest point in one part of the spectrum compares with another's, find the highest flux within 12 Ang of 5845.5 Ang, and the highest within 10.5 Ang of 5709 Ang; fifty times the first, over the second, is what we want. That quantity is 57.8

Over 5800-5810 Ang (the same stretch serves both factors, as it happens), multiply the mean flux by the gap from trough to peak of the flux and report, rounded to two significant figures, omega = 0.49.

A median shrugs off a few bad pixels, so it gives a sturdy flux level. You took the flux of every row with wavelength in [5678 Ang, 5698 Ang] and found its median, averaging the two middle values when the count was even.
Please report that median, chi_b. 2.70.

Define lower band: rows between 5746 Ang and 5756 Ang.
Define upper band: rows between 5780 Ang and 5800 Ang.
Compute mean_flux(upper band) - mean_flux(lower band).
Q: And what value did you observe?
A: -0.10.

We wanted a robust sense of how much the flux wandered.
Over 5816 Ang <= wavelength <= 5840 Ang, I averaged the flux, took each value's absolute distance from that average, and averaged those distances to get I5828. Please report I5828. 0.219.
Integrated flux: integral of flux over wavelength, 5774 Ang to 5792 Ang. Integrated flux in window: 46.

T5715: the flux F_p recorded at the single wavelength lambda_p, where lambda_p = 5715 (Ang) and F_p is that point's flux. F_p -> 2.458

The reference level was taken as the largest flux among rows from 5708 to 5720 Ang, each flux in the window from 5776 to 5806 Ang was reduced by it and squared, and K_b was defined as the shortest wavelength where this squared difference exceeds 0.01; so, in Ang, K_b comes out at 5778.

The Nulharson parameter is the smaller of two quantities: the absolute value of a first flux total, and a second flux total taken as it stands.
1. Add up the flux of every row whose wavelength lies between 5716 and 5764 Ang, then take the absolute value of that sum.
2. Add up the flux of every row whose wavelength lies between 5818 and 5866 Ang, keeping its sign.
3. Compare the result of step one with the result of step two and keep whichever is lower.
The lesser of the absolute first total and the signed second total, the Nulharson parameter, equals 42.51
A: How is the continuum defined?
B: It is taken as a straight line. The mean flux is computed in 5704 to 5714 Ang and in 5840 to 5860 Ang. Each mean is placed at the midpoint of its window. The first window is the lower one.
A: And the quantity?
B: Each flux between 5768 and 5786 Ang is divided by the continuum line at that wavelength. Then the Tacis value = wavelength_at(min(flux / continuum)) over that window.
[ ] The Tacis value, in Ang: 5781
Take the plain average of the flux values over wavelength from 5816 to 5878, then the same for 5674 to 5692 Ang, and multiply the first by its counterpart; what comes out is 7.3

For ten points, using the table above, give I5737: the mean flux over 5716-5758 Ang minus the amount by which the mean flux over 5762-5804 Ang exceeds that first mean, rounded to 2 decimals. 2.81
